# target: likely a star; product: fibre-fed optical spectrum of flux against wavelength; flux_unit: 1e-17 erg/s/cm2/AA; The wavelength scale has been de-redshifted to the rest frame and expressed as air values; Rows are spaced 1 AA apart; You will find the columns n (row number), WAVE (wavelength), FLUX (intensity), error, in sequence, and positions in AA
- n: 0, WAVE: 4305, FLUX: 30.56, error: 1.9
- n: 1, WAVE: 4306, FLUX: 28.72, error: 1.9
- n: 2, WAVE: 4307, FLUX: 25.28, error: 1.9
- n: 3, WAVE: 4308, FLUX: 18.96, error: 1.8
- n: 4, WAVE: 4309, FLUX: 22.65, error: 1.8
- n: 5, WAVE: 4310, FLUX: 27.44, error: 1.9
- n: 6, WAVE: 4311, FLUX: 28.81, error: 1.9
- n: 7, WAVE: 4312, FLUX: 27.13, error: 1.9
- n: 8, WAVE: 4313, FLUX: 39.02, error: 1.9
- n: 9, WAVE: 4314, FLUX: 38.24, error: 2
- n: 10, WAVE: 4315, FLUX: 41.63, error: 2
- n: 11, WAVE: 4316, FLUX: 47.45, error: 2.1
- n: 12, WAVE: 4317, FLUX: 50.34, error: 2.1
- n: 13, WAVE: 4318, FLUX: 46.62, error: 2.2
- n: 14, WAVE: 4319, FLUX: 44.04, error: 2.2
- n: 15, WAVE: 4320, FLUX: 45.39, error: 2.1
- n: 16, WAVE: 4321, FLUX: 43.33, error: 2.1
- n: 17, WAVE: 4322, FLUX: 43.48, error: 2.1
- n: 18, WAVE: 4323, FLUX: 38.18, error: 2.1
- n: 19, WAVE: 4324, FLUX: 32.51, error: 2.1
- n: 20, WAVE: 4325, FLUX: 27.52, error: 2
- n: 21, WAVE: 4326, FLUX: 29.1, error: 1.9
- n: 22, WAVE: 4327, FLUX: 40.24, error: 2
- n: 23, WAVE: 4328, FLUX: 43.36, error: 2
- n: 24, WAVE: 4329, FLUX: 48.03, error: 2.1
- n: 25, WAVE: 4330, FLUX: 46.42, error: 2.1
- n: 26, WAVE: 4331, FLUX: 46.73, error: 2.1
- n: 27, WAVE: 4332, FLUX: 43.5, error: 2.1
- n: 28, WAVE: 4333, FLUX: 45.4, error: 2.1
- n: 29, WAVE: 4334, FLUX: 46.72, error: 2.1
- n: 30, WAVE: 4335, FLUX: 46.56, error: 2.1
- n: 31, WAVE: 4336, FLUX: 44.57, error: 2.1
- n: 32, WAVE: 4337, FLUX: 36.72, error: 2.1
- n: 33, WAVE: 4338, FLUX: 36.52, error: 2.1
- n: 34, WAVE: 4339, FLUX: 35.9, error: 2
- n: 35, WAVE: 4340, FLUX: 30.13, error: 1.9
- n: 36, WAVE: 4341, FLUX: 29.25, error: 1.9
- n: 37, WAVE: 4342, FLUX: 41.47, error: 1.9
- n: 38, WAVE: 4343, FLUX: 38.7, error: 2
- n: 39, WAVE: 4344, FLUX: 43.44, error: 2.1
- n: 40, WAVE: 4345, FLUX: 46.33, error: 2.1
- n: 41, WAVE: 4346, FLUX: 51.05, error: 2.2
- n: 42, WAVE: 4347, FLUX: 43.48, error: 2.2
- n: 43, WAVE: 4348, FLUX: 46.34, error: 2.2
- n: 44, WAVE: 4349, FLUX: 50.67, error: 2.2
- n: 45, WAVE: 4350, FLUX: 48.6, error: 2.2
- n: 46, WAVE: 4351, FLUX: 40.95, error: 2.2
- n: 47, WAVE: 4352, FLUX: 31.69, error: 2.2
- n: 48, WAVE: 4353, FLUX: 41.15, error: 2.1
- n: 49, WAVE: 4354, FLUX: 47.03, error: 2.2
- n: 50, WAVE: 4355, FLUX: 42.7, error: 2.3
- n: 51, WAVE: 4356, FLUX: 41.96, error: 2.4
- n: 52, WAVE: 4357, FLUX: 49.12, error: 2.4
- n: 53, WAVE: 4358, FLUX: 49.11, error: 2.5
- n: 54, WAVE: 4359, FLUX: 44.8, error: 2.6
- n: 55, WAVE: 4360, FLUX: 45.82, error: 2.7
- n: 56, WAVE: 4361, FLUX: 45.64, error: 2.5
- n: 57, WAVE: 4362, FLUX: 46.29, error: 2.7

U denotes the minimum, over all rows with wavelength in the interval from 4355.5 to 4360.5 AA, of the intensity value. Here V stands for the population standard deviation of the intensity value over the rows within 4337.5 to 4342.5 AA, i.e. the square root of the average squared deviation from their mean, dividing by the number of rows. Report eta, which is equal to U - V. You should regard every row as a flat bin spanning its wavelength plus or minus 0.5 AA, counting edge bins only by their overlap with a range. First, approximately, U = 41.96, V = 4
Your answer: 37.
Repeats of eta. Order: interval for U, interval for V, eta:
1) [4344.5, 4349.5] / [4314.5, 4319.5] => 41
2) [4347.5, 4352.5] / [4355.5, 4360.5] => 29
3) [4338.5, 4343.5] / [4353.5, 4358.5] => 26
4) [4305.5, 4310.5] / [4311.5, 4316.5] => 12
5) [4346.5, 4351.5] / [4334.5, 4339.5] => 36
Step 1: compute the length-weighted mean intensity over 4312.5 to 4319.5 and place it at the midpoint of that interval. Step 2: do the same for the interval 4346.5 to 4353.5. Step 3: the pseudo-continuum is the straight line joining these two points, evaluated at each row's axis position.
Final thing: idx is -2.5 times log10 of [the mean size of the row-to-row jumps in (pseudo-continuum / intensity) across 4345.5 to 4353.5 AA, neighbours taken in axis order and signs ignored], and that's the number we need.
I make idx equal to 2.00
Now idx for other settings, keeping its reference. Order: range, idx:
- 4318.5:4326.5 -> 2.43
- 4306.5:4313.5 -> 1.21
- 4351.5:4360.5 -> 2.48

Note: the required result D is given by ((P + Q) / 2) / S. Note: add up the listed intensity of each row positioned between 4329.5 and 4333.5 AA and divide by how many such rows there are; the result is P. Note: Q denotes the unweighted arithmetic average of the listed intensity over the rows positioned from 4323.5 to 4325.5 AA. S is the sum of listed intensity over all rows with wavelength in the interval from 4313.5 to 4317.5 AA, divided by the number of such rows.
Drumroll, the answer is 0.85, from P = 45.5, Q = 30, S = 44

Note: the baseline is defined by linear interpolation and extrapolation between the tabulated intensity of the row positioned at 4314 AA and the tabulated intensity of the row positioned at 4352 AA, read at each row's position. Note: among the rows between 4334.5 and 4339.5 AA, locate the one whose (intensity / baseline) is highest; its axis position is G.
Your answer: 4335 AA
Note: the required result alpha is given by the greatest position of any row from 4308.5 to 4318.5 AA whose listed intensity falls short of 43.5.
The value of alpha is 4315 AA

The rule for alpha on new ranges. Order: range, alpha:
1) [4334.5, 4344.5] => 4344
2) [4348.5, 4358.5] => 4356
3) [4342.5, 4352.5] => 4352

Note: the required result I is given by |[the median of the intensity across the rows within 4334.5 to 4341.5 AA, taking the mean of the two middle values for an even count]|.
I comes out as 36.5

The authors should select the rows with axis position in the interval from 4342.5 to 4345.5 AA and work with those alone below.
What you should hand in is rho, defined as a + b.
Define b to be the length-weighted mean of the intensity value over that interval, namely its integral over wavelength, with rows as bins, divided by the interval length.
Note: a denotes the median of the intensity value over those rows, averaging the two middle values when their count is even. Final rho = 86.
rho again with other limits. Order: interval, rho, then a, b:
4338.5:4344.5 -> 74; 37.3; 36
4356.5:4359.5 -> 97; 49.1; 48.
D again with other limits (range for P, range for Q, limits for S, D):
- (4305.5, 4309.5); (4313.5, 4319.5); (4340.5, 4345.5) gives 0.86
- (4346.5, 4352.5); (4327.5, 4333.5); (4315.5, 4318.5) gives 0.93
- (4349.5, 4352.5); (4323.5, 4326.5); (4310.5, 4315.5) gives 1.00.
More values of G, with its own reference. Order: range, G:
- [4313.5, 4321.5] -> 4317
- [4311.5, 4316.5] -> 4316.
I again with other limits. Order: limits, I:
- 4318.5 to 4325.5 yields 43.3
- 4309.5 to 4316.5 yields 38.2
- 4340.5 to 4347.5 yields 43.4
